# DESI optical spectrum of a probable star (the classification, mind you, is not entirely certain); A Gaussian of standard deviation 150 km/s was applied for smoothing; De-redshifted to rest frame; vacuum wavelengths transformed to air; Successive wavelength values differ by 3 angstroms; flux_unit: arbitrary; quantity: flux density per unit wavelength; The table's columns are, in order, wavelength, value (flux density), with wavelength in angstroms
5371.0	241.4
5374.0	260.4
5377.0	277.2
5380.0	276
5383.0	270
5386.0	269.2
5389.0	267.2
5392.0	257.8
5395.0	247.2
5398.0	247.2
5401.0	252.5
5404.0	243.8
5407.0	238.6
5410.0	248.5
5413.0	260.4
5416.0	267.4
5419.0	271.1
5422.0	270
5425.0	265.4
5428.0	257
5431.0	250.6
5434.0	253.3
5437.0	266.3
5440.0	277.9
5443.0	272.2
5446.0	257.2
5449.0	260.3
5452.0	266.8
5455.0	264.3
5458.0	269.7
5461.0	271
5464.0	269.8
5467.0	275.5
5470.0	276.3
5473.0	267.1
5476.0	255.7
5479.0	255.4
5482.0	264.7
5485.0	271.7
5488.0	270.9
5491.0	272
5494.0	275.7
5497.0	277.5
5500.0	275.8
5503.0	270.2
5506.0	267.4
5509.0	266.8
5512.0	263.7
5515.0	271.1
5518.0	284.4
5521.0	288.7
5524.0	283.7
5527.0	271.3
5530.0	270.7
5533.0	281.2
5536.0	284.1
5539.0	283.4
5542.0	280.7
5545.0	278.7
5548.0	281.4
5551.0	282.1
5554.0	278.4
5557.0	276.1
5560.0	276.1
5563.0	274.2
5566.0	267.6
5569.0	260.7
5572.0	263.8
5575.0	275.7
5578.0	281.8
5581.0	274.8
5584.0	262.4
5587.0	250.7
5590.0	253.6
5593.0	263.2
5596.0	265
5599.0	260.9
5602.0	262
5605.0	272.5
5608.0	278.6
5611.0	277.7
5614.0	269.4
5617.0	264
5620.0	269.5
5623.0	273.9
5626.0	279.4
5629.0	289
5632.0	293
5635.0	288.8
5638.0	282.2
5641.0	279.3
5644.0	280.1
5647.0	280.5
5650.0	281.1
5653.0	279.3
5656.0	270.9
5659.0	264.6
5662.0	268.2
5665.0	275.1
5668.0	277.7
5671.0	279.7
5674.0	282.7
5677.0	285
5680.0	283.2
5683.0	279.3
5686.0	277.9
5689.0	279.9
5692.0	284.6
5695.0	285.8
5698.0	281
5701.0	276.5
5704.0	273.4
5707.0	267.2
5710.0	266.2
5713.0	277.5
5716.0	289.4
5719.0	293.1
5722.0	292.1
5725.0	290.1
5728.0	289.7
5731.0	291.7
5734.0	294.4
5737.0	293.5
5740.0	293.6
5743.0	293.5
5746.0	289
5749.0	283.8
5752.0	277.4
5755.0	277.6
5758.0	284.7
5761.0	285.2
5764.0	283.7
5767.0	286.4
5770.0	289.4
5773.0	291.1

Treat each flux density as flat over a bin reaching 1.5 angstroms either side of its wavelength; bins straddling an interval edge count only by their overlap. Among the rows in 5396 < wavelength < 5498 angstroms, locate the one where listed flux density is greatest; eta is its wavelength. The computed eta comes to 5440.0 angstroms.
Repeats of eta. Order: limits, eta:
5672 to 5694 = 5677.0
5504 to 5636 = 5632.0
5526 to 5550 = 5536.0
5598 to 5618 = 5608.0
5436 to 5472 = 5440.0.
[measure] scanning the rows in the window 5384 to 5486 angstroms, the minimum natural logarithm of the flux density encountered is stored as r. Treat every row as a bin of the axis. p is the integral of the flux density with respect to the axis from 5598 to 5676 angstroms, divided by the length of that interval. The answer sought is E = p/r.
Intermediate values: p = 276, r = 5.475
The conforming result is 50.5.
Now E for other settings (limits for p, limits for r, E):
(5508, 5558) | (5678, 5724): 49.8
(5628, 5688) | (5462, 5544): 50.5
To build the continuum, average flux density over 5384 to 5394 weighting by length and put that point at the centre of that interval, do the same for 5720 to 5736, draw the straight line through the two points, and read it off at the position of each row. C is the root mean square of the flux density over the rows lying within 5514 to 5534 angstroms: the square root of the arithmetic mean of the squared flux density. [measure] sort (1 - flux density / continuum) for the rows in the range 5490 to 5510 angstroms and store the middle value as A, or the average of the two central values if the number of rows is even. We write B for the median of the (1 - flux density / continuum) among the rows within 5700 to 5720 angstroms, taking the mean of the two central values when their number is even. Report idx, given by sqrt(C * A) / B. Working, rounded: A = 0.0015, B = 0.045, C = 279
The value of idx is 15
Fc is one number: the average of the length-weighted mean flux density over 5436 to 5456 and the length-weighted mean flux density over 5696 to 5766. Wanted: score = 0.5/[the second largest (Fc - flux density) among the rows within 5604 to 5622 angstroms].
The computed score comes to 0.082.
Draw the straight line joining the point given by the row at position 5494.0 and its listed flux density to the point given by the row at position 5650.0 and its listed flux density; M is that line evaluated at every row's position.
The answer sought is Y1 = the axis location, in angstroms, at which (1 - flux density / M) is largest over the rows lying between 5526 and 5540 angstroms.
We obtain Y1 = 5530.0 angstroms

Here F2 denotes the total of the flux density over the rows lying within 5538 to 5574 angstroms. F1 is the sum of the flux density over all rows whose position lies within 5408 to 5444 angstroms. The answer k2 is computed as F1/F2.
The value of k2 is 0.96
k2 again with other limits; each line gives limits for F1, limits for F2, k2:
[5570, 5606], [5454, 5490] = 0.99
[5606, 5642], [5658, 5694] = 1.00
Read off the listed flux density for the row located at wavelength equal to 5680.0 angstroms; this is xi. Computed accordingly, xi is 283.2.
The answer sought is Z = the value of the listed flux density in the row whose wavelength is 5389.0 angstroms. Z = 267.2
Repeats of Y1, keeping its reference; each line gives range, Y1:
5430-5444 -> 5431.0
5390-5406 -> 5404.0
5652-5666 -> 5659.0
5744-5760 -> 5752.0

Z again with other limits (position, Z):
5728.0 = 289.7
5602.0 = 262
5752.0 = 277.4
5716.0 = 289.4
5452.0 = 266.8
